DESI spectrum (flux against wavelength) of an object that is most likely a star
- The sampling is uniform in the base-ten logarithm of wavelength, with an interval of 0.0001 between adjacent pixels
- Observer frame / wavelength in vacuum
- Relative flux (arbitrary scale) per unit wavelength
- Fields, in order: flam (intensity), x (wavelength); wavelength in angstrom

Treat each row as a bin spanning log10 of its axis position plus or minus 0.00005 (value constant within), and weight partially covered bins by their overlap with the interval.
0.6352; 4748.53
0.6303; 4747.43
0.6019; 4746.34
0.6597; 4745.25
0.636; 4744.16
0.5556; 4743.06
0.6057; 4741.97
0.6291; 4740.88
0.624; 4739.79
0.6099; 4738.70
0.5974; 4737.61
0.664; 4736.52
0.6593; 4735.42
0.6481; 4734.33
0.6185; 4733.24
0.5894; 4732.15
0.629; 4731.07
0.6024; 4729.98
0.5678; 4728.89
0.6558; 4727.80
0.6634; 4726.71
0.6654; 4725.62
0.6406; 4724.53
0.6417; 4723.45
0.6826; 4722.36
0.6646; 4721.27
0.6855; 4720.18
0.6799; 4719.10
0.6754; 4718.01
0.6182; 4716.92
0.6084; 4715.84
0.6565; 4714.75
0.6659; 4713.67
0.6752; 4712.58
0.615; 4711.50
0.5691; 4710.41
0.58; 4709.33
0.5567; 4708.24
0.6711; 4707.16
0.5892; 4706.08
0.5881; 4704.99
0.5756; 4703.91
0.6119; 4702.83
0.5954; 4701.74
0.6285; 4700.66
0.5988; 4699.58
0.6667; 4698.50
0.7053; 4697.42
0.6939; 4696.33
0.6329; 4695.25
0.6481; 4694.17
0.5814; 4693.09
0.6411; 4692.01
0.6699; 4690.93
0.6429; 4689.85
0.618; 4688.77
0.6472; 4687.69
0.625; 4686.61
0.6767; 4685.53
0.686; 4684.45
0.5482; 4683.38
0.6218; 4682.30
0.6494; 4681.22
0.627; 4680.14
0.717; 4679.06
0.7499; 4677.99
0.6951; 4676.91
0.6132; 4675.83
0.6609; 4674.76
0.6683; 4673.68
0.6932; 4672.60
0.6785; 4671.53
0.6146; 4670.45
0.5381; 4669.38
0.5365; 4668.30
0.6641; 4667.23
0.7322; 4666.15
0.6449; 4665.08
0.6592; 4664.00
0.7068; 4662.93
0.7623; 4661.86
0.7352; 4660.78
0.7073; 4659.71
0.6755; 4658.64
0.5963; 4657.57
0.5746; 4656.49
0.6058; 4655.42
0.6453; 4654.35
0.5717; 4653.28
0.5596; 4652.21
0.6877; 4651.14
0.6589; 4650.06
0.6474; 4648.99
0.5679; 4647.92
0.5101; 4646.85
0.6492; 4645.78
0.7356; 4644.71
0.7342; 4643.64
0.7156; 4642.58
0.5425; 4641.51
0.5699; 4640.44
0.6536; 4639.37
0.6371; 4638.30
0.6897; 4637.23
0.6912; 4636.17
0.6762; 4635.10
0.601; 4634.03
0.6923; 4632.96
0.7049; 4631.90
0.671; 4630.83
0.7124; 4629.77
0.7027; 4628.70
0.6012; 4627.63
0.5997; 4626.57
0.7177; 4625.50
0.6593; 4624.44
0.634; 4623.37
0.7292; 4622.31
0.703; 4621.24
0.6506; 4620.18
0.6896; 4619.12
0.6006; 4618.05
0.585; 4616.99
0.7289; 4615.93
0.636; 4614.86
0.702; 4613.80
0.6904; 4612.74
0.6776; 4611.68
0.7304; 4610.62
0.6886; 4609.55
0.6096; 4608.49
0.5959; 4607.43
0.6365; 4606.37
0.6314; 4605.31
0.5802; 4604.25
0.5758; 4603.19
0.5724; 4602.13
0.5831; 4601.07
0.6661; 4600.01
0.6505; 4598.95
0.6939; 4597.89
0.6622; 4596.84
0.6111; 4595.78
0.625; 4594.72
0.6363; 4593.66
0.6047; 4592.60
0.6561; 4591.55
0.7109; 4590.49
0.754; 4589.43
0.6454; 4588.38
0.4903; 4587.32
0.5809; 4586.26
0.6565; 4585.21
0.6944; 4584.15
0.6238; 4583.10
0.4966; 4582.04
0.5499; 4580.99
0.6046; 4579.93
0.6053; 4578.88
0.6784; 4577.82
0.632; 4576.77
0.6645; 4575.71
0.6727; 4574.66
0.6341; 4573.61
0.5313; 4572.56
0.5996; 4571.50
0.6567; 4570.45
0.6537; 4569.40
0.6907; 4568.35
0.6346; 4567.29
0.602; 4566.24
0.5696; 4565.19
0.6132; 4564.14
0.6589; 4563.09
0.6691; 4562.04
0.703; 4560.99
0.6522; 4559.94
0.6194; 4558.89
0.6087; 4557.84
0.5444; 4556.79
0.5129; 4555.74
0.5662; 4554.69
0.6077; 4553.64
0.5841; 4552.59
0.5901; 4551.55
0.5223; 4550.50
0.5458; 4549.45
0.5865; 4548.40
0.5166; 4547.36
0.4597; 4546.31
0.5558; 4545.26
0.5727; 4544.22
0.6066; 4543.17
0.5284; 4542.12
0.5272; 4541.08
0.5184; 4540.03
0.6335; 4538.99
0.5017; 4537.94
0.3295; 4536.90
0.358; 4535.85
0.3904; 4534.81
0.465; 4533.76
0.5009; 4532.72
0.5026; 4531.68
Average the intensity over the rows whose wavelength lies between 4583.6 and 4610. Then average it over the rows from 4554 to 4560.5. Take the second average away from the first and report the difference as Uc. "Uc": 0.05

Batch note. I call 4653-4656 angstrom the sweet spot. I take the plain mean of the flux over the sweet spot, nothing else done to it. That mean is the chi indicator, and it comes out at 0.61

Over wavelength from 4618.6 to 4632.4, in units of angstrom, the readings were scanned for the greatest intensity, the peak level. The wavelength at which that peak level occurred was 4622.31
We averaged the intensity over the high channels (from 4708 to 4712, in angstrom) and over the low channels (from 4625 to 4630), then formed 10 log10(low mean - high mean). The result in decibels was -11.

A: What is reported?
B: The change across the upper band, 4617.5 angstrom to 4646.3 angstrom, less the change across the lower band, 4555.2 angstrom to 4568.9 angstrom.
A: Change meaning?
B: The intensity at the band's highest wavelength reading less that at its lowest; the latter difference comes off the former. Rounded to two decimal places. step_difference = -0.13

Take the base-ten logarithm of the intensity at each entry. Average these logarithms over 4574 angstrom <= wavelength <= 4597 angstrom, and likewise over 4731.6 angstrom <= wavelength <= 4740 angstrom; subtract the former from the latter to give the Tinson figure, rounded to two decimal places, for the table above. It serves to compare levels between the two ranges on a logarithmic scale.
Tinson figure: 0.00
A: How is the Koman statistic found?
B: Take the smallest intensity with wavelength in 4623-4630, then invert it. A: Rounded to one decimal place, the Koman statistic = 1.7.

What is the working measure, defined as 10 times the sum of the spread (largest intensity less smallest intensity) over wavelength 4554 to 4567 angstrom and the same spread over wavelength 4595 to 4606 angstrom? 3.1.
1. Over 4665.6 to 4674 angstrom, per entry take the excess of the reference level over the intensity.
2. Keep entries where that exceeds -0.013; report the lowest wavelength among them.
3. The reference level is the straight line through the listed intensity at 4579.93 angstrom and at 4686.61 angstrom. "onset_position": 4668.30 angstrom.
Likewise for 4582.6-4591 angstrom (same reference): 4586.26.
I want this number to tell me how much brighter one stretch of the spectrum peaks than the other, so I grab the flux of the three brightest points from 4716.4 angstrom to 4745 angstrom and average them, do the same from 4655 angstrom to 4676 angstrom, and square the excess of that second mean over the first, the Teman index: 0.0037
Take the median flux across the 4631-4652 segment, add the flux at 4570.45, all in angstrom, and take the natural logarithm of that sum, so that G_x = 0.27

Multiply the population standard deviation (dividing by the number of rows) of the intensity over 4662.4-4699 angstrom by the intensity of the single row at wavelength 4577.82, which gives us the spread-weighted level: 0.034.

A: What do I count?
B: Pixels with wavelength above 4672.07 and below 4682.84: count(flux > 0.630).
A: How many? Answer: 7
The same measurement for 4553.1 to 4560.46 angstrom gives 1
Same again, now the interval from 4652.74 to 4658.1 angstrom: 1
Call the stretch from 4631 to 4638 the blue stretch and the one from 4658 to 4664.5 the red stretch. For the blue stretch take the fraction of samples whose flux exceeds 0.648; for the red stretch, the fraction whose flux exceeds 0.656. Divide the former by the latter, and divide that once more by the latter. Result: 0.8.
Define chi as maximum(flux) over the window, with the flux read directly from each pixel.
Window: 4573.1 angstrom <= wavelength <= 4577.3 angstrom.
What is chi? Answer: 0.6727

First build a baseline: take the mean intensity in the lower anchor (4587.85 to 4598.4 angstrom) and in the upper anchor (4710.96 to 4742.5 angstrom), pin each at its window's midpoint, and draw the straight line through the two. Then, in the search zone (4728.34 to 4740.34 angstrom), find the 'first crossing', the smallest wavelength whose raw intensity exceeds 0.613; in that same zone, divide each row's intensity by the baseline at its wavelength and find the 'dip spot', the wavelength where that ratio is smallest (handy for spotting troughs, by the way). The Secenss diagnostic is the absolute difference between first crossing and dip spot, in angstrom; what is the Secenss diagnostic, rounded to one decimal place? 2.2 angstrom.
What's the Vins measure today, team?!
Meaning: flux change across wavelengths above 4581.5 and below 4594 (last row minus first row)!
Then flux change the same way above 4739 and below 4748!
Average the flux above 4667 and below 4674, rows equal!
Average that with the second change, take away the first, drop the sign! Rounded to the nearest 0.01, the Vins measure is 0.18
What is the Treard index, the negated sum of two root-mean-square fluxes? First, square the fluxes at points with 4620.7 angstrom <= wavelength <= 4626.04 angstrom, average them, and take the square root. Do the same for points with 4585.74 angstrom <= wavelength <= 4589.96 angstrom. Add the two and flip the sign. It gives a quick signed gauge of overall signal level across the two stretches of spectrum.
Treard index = -1.31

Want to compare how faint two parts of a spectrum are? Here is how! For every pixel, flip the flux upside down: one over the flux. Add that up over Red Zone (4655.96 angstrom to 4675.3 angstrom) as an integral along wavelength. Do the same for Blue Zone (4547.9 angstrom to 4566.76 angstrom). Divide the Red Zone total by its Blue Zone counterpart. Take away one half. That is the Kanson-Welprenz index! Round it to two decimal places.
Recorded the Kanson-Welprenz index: 0.43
